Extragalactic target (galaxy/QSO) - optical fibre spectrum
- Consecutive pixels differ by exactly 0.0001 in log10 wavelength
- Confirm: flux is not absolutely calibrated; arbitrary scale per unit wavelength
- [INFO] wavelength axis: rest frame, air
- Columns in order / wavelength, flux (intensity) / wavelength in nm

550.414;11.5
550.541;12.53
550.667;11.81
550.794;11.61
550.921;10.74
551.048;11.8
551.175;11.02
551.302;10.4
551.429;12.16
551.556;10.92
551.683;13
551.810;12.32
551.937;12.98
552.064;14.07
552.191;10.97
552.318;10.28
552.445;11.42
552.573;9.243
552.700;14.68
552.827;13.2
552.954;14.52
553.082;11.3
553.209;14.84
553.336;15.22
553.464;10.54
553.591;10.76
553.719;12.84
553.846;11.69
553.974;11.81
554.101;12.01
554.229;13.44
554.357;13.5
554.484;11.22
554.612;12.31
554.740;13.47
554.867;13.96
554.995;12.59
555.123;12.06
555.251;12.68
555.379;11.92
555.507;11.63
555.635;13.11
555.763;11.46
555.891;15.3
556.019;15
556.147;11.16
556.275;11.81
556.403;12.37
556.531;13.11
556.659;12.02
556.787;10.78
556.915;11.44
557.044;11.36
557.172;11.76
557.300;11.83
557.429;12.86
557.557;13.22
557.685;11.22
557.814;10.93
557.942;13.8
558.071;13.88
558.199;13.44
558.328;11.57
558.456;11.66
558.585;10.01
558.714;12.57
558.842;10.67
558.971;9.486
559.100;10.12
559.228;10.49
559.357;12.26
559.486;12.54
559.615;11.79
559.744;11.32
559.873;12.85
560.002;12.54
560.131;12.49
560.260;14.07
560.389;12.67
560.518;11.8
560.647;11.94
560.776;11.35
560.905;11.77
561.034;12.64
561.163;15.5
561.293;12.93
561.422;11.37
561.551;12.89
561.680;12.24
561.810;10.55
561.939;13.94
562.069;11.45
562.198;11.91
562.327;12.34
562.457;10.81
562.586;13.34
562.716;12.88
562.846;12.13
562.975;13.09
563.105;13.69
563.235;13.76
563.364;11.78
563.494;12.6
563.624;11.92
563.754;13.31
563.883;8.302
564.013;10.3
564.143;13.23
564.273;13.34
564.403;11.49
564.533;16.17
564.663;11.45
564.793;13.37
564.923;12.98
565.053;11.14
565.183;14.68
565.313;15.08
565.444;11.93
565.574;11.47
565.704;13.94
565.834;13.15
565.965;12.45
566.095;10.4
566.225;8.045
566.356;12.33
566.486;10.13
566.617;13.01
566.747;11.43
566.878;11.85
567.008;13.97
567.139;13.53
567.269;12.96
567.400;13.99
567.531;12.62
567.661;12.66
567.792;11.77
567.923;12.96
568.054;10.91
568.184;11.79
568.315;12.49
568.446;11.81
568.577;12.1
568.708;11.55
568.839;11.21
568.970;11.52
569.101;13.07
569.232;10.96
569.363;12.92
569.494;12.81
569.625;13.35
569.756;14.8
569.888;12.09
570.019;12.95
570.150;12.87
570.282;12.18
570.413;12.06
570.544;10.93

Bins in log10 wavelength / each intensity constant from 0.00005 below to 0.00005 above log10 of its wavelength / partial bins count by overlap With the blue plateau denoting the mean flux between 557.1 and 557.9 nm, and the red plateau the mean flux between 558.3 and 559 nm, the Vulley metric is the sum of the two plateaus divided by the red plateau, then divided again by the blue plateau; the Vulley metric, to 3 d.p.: 0.174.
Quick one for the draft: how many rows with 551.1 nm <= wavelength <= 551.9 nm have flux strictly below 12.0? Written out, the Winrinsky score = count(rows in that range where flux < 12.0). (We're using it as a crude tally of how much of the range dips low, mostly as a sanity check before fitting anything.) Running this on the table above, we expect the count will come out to 3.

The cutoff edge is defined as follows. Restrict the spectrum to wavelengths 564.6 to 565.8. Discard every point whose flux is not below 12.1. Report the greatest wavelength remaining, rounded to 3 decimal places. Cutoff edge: 565.574 nm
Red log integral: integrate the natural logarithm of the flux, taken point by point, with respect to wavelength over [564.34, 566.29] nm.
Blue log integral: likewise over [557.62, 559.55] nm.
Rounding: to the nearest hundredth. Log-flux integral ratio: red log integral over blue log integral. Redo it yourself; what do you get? 1.04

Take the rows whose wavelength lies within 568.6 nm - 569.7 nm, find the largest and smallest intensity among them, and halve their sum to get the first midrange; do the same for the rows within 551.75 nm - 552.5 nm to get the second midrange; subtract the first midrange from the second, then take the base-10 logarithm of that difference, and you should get -1.7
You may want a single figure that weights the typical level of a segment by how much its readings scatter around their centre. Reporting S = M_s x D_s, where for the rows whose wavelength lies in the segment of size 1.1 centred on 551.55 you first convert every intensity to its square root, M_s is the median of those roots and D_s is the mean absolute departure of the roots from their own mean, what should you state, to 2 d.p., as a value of 0.47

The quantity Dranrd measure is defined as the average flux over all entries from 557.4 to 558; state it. 12.4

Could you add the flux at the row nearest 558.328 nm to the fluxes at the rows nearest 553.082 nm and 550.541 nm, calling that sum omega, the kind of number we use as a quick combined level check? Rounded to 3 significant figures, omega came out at 35.4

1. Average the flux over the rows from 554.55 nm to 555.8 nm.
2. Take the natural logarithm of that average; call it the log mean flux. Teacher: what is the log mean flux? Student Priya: 2.53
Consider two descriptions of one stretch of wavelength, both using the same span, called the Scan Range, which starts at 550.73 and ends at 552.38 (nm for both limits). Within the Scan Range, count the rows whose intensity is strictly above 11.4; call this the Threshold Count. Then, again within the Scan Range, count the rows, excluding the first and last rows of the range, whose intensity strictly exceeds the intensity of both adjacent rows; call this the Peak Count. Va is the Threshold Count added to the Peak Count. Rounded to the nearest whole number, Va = 11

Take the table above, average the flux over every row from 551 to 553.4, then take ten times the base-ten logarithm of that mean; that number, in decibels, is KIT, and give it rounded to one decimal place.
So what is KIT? 10.9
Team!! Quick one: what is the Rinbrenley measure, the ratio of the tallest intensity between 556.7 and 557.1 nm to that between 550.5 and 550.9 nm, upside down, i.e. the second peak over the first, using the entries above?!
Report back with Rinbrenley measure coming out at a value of 1.095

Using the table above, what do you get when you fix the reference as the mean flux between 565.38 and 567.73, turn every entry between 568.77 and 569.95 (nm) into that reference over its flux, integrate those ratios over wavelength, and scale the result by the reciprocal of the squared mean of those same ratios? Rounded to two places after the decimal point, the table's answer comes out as 1.20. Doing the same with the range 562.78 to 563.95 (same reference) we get 1.15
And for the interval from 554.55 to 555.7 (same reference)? 1.19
